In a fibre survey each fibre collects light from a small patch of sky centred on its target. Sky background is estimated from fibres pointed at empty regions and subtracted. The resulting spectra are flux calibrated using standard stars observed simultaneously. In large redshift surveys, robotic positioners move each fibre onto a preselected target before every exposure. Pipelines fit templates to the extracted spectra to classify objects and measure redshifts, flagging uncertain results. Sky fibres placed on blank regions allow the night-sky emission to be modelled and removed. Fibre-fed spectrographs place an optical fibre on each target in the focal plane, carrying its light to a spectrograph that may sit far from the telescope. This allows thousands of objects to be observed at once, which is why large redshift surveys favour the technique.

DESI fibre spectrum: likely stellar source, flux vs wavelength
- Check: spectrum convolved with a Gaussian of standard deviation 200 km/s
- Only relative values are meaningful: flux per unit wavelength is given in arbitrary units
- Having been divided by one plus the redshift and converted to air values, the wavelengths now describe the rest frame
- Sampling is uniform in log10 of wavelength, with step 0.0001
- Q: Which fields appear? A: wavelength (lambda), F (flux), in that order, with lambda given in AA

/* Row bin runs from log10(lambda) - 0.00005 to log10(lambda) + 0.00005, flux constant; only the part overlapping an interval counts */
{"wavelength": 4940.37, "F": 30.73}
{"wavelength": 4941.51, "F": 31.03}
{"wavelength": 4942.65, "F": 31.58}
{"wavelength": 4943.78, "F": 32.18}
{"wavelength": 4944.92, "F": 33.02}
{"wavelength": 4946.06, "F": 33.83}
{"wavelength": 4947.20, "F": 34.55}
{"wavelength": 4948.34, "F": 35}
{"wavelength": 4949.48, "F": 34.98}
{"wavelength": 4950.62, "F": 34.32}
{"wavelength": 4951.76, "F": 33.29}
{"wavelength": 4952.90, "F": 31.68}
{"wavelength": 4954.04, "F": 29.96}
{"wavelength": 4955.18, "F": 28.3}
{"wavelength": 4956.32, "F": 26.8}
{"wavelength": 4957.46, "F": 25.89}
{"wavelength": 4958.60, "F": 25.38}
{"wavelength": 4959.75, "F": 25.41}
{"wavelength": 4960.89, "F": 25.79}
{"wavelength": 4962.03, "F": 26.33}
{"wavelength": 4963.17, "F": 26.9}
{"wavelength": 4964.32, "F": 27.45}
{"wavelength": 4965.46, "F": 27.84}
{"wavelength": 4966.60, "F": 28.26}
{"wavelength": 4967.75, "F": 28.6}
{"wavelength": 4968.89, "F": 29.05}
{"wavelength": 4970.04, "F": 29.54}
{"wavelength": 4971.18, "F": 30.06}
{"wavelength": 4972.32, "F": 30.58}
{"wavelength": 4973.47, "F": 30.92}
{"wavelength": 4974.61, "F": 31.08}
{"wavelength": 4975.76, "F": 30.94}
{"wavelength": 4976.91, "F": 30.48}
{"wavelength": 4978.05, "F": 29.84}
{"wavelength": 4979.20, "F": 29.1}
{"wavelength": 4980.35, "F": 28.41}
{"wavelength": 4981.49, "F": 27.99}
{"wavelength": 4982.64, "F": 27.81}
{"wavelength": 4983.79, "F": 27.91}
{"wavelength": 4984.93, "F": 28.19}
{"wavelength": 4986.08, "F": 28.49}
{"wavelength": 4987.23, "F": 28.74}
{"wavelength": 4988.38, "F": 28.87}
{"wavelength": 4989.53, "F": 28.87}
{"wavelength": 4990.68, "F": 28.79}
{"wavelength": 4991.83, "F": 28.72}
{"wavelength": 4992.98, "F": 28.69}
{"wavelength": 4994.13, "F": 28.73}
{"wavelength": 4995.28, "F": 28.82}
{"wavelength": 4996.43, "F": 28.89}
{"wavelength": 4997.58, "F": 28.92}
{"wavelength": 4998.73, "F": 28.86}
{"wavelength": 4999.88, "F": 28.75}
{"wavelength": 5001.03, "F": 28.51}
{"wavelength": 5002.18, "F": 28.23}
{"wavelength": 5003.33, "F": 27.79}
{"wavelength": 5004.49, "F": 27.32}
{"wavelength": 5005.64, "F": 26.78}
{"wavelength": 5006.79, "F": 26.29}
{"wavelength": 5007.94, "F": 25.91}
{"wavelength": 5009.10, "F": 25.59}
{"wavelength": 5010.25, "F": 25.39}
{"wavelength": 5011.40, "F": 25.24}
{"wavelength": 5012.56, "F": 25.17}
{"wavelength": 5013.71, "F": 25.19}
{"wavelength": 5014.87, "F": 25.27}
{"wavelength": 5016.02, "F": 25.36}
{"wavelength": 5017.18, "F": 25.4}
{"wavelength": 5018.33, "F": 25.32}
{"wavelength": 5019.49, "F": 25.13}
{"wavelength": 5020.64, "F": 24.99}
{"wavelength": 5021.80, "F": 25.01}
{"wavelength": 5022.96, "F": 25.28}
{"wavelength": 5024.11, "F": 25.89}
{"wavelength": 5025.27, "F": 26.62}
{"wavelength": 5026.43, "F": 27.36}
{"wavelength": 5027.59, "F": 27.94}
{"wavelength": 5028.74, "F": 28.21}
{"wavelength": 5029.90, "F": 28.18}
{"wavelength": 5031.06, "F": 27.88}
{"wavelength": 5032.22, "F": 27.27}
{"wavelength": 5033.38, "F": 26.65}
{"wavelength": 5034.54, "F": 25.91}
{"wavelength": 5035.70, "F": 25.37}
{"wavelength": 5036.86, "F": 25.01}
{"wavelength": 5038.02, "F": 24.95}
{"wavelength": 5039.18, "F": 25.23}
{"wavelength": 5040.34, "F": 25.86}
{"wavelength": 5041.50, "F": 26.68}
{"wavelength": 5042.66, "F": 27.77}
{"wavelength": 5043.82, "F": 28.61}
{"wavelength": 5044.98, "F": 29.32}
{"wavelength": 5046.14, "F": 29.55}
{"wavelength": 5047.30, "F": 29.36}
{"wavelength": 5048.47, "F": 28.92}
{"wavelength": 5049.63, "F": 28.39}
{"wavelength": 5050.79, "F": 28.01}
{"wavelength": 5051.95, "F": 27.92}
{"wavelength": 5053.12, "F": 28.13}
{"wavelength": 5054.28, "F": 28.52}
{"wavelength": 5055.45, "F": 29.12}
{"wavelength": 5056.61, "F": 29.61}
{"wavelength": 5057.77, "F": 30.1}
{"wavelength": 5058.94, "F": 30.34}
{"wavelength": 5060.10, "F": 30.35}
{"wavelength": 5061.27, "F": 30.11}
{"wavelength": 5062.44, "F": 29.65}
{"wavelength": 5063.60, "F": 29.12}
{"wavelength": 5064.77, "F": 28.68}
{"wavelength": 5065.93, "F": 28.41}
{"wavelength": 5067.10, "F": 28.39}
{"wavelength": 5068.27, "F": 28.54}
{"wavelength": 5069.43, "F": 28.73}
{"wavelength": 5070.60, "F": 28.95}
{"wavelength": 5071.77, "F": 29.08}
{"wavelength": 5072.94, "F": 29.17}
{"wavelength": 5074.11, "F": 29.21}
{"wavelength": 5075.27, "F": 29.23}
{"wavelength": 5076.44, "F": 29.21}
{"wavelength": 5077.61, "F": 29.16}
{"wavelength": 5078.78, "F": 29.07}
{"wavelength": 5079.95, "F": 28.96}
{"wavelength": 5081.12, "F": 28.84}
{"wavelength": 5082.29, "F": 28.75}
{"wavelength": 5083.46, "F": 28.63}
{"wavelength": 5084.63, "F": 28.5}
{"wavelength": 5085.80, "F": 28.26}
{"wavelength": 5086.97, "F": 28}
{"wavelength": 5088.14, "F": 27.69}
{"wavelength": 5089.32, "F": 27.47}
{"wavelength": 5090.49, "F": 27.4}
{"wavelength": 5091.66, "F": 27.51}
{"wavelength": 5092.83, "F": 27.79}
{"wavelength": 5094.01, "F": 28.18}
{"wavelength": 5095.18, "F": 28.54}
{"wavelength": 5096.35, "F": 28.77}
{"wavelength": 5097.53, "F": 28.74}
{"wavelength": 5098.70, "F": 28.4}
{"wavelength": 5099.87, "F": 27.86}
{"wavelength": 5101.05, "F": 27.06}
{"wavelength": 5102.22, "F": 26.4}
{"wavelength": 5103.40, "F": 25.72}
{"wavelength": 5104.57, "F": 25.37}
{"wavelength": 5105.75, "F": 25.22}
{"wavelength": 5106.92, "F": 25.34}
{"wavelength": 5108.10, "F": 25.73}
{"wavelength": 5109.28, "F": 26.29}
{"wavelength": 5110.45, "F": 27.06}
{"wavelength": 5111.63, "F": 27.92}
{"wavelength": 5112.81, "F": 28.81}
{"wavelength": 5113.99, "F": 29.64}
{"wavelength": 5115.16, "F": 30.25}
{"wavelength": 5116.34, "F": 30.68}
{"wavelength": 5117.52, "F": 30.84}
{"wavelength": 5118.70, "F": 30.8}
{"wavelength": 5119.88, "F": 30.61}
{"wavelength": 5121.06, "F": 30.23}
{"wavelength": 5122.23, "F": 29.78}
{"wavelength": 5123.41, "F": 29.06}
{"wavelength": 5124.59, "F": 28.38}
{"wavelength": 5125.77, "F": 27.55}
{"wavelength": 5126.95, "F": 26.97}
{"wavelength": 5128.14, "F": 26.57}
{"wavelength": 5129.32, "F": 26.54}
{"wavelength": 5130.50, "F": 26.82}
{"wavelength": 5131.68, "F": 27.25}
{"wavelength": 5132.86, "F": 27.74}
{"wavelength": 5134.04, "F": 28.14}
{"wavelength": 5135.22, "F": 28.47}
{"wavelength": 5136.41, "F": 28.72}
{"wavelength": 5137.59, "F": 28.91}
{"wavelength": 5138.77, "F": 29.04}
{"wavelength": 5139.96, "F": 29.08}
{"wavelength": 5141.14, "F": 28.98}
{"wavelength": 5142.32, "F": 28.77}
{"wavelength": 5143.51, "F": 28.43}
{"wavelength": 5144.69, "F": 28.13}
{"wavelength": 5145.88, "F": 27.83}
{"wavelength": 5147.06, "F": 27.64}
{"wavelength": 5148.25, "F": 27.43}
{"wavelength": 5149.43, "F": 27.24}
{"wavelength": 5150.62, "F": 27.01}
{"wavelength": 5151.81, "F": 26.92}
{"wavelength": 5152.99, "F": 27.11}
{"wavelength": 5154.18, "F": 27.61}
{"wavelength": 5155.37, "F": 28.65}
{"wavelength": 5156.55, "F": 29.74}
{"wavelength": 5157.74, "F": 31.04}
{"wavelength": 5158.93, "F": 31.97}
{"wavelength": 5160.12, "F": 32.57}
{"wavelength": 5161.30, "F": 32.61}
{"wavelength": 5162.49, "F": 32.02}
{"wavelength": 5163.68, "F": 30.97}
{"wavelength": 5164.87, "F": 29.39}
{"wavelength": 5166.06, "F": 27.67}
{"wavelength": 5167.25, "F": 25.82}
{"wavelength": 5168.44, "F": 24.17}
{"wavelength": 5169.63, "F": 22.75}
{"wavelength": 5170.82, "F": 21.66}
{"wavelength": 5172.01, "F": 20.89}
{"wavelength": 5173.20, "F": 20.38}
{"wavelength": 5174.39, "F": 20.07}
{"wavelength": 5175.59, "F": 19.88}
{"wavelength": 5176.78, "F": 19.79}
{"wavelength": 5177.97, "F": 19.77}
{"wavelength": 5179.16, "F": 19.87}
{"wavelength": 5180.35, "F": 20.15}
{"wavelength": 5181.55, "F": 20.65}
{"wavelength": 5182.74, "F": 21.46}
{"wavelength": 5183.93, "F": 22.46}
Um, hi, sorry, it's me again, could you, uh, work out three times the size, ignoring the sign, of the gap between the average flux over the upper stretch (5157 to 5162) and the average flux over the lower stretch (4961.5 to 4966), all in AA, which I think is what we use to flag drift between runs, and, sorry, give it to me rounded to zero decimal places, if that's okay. 15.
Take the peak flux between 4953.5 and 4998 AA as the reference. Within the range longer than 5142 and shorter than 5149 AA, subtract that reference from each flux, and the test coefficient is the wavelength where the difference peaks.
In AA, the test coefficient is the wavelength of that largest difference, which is 5142.32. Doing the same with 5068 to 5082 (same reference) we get 5075.27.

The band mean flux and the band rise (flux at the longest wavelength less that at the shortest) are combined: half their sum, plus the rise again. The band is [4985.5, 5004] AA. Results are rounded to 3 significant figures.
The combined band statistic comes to 13.3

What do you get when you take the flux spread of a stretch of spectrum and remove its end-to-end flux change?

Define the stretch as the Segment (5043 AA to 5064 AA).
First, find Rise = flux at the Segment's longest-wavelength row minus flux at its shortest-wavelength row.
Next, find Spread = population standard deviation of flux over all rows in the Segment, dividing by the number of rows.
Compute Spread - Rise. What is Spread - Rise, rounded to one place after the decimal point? 0.3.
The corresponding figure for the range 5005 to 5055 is -0.3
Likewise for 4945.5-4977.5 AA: 6.3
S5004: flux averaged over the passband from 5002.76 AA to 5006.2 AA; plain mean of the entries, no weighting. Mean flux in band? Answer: 27.3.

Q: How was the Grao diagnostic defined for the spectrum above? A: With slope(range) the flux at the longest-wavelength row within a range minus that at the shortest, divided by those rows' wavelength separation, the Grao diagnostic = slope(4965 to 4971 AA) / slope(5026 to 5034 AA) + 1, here -2.63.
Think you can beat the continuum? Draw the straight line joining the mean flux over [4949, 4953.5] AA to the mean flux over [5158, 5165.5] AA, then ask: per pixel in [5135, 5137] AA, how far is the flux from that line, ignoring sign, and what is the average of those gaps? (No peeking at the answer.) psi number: 3.2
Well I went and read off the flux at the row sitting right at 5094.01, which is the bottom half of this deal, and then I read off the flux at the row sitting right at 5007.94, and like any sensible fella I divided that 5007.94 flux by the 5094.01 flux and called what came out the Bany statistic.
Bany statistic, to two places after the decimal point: 0.92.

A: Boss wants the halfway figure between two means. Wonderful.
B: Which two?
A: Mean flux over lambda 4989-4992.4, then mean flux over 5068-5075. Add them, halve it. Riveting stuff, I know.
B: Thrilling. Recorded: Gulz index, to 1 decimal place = 28.9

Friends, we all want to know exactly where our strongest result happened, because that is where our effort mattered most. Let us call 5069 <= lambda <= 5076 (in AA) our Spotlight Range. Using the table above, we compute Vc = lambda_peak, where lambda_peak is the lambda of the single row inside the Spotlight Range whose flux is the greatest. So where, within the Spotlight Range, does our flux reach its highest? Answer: 5075.27 AA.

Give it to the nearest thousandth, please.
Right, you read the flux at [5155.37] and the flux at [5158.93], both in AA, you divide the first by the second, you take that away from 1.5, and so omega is 0.604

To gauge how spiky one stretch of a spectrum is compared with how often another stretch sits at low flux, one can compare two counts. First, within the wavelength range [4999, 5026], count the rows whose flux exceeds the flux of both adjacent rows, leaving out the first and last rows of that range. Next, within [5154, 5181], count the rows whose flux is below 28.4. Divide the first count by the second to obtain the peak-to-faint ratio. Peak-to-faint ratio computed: 0.071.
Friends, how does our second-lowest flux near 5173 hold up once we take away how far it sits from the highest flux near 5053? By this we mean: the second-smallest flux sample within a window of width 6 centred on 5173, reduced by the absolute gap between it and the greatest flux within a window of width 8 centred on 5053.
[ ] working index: 11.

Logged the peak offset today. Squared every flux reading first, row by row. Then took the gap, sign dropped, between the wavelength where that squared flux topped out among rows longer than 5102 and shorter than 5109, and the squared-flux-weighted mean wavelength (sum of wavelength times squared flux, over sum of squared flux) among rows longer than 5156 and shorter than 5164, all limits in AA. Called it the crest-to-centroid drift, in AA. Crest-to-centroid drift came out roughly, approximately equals 58.0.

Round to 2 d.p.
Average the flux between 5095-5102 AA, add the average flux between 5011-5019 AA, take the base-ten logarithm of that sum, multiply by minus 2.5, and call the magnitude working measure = -4.32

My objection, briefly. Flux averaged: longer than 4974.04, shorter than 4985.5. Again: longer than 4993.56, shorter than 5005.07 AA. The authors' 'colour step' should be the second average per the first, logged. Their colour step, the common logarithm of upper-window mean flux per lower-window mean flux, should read -0.010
